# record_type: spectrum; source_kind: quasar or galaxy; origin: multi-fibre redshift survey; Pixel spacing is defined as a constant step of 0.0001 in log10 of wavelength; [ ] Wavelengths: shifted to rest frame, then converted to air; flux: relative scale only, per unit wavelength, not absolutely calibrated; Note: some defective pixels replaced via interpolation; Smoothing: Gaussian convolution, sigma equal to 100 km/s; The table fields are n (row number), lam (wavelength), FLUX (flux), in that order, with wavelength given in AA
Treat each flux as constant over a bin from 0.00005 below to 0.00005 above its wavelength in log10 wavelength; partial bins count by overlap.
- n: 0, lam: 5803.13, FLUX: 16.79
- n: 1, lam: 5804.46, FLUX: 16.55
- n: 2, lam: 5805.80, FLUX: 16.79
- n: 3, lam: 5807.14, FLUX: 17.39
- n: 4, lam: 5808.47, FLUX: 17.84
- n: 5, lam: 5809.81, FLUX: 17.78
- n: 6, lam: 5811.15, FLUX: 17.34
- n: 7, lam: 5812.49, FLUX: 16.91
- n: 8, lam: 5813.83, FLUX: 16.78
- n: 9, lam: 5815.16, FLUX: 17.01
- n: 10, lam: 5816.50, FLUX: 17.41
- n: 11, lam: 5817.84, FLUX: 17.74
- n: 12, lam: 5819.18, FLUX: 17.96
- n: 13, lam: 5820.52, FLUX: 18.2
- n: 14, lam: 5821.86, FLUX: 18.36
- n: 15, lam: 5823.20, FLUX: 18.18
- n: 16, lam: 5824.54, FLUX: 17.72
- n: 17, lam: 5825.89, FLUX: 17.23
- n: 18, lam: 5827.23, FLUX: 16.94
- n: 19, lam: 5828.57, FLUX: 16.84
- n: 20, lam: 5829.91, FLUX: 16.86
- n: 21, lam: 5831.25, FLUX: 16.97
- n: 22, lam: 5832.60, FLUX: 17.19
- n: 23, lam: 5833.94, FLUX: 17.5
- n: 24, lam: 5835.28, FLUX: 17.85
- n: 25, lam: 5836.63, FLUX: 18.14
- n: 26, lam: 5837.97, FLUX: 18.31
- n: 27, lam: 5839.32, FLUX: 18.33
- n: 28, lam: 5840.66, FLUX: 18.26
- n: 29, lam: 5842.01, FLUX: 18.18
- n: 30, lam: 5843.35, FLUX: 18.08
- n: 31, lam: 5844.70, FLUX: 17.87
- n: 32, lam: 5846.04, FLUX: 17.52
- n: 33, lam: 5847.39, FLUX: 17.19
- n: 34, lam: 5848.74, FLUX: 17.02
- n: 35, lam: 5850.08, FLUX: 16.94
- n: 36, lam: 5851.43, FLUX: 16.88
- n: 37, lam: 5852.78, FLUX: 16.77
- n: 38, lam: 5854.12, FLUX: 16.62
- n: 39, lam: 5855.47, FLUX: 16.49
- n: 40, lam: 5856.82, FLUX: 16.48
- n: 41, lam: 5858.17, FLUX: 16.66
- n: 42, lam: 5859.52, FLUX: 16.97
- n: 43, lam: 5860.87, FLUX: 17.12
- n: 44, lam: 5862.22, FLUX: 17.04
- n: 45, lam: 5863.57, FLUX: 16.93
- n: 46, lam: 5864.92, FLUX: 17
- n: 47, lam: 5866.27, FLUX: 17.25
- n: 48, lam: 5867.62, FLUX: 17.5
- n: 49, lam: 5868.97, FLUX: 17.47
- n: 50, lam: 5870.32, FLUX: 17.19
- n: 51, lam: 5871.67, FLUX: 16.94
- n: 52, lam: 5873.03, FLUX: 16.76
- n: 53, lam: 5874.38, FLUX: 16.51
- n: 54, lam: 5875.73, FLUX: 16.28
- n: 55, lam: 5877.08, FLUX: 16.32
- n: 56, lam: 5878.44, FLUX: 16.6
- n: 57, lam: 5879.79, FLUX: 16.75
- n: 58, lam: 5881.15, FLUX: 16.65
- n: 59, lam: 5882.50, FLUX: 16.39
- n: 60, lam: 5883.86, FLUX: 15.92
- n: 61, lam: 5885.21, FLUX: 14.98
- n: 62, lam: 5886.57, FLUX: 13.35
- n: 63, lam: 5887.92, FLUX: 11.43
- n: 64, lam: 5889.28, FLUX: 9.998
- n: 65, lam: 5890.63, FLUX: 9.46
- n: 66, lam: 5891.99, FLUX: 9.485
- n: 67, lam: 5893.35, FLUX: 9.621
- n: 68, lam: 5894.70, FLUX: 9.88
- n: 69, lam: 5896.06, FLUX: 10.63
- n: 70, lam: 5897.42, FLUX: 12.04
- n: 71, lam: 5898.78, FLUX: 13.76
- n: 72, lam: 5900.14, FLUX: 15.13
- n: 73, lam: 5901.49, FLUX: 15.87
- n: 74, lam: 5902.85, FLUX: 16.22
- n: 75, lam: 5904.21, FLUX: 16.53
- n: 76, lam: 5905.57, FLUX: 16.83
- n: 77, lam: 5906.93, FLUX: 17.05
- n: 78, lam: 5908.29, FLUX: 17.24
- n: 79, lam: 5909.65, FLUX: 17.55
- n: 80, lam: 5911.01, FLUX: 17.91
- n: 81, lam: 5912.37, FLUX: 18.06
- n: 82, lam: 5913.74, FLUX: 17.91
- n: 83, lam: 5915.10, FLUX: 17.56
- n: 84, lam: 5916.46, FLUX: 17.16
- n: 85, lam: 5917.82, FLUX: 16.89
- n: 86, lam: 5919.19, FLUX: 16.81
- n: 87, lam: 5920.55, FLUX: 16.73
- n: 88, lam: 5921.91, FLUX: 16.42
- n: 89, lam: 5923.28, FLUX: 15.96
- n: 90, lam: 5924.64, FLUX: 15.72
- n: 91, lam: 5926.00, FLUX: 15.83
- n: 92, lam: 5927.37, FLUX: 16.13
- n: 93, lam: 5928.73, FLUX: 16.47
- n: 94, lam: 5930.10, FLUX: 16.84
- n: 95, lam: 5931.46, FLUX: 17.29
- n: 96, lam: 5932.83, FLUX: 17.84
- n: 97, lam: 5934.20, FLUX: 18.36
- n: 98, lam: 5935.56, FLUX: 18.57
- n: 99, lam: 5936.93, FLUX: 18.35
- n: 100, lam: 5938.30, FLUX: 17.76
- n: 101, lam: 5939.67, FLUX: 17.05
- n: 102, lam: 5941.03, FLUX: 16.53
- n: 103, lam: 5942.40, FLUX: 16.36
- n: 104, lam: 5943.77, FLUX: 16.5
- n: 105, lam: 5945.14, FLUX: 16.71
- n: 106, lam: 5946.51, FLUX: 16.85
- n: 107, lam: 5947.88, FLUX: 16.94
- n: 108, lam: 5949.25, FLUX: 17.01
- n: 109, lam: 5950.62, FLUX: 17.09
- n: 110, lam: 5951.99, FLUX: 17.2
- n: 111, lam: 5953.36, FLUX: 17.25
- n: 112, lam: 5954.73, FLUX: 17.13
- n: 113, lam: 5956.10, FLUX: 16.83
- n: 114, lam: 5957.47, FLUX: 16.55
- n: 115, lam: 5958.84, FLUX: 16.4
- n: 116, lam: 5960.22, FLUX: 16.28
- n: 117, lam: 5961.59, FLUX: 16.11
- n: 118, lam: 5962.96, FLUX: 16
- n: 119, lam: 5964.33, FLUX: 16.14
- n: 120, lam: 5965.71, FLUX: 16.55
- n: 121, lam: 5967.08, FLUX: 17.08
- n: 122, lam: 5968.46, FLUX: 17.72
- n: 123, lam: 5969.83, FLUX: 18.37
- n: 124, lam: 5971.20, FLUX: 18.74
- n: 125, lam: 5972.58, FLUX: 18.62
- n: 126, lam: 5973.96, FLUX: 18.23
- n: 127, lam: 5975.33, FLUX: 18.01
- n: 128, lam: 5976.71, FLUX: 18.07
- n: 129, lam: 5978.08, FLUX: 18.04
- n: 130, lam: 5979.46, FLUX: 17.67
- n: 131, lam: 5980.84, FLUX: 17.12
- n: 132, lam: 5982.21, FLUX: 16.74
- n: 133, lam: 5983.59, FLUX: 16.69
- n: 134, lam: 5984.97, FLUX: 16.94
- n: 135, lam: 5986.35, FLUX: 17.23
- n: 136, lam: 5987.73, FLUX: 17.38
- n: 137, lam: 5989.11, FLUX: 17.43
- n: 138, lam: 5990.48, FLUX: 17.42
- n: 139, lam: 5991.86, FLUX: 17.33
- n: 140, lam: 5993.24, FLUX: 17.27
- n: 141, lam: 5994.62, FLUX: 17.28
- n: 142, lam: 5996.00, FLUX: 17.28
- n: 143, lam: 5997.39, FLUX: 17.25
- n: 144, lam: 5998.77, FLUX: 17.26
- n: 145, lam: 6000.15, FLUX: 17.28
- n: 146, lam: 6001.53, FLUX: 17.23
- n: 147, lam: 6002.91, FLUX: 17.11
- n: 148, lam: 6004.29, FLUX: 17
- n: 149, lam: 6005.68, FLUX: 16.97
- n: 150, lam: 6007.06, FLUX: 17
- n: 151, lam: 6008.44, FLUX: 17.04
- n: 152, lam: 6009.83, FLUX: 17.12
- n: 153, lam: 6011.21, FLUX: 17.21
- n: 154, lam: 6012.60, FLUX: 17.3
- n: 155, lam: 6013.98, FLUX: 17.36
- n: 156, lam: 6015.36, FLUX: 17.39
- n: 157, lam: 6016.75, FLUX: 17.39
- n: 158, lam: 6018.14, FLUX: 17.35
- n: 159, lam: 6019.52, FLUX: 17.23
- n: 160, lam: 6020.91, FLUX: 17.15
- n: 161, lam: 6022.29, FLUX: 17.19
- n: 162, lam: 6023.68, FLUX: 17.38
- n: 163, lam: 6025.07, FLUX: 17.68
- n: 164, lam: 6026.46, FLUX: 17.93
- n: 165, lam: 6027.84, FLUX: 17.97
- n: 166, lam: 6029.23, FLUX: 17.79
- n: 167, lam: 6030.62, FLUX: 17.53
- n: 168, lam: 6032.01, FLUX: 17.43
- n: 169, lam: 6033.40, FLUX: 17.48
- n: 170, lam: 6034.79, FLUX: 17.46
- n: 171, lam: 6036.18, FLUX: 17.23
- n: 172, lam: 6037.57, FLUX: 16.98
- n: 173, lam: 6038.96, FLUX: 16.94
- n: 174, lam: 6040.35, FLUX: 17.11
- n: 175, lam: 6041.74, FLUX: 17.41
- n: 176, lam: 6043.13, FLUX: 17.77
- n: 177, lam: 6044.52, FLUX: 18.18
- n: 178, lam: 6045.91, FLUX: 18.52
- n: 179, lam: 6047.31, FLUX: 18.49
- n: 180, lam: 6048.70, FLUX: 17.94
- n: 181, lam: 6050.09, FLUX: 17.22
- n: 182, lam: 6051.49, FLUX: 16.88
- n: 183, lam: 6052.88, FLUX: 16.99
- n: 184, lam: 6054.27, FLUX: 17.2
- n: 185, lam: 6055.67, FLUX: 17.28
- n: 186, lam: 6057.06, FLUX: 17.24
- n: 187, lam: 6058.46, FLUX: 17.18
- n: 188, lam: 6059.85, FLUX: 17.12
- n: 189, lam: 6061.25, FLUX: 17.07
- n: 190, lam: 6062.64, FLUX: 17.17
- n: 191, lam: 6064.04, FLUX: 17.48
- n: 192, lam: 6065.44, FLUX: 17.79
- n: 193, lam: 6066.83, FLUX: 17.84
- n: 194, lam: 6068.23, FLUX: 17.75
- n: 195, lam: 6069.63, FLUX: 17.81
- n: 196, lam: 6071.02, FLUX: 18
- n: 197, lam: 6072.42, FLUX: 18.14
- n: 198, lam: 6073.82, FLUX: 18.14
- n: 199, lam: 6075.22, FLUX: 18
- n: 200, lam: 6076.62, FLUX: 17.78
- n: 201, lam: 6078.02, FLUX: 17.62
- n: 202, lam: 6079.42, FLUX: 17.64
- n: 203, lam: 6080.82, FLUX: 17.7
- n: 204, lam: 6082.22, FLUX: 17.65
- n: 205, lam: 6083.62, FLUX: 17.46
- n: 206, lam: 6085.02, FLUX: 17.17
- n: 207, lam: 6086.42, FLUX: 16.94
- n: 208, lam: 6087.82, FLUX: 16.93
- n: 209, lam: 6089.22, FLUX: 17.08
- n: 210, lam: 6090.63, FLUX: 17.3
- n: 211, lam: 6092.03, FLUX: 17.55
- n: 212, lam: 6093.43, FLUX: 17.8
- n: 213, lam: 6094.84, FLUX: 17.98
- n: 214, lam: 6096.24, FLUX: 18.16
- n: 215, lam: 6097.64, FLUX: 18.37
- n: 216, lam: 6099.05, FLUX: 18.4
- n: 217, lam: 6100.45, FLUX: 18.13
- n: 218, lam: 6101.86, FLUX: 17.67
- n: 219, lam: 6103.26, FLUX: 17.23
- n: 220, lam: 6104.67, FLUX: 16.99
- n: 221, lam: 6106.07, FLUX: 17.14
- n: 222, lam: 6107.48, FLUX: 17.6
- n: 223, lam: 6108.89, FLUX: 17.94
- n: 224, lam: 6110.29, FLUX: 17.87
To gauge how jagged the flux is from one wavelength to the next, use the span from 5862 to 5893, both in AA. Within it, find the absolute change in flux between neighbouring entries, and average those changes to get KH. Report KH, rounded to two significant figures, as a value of 0.44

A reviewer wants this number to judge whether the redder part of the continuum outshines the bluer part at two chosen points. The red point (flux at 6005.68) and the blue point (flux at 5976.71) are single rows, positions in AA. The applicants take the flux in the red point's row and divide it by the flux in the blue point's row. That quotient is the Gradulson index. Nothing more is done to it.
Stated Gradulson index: 0.94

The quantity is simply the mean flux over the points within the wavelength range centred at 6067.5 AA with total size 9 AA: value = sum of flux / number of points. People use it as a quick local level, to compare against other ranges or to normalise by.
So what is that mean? 17.8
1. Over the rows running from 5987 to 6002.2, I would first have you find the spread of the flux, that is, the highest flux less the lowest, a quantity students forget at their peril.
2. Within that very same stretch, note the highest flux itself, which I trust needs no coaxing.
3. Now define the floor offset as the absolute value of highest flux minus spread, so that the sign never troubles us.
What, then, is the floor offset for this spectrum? 17.2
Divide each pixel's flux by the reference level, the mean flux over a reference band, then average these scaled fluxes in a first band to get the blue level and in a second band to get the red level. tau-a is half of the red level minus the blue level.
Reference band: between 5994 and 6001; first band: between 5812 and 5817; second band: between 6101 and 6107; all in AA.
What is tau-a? 0.007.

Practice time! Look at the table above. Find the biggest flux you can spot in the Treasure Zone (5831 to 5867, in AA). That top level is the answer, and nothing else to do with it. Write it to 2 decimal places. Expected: 18.33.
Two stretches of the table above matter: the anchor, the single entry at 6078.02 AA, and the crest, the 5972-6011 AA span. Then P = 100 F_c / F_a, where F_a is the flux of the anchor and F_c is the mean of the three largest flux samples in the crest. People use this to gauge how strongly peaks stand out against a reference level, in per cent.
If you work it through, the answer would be 104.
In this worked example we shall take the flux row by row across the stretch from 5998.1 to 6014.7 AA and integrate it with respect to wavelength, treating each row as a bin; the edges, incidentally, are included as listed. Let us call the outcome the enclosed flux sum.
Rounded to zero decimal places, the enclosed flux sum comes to 285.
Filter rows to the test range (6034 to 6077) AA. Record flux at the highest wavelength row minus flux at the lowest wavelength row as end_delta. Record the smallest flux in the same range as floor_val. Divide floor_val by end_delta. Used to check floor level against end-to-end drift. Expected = 53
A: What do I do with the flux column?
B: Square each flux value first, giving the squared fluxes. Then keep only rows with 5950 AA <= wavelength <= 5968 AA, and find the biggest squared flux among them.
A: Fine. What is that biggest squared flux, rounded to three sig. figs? 298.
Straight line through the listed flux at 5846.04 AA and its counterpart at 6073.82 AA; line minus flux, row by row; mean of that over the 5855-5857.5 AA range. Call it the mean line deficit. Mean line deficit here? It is 1.06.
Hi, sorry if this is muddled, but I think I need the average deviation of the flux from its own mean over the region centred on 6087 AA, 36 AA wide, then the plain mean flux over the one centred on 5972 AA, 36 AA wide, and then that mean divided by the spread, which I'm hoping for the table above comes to 49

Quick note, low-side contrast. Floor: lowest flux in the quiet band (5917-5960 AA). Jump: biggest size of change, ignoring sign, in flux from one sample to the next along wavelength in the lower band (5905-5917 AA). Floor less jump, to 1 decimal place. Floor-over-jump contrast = 15.3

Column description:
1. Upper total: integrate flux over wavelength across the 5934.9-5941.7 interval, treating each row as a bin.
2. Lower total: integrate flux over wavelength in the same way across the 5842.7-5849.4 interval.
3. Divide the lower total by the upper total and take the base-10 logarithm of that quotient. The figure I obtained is -0.010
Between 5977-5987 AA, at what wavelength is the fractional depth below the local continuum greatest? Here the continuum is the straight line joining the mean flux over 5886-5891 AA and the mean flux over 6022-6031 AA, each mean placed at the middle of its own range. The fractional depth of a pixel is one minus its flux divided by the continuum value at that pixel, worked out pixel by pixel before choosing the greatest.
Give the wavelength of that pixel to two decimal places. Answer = 5983.59 AA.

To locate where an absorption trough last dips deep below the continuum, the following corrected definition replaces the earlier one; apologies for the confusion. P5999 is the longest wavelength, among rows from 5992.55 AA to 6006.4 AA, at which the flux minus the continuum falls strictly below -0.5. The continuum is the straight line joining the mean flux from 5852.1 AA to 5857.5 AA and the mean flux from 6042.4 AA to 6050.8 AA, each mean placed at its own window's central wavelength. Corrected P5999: 6005.68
